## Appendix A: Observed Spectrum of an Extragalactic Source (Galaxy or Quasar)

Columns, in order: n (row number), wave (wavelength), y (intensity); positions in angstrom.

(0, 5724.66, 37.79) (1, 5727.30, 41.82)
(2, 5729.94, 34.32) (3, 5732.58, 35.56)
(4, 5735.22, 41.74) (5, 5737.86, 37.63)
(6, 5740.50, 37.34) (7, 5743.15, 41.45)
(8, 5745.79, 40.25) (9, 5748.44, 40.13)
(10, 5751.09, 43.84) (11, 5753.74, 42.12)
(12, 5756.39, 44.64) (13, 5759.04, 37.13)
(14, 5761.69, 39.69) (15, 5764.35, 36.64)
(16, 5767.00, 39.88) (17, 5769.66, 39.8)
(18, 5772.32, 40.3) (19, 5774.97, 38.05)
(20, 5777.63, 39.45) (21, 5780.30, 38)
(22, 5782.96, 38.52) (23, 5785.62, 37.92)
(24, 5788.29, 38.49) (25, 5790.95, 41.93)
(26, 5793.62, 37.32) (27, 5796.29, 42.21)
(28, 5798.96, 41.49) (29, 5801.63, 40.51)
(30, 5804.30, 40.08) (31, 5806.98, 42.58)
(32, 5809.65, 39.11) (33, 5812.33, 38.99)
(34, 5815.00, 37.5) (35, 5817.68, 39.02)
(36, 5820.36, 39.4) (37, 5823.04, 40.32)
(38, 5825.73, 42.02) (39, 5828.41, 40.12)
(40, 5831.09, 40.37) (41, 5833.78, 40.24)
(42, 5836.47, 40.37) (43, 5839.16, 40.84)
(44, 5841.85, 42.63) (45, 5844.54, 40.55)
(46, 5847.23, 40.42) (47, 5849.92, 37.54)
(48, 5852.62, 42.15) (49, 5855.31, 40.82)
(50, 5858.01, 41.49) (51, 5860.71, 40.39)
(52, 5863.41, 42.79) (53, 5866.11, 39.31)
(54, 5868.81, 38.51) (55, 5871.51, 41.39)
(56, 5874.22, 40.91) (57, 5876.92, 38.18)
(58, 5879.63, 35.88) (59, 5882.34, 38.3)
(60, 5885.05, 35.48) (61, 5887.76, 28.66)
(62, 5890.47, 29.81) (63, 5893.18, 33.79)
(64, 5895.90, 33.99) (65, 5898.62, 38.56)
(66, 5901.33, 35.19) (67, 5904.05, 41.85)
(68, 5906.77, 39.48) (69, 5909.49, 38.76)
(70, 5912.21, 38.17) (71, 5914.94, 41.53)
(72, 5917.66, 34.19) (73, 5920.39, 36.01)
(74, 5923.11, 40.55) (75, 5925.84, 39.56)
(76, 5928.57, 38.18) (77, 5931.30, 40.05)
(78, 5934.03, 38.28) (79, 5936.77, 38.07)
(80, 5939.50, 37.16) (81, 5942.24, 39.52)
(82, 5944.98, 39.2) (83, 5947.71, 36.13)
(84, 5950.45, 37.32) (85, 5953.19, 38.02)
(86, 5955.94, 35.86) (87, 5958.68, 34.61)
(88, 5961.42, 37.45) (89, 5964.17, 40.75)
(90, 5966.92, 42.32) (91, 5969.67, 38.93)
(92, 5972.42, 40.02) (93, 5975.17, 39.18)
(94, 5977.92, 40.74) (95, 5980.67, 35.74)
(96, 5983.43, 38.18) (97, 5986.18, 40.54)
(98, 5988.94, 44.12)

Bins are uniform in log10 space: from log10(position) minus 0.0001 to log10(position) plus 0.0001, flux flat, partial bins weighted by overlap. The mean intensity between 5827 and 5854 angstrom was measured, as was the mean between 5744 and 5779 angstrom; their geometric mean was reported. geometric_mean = 40.3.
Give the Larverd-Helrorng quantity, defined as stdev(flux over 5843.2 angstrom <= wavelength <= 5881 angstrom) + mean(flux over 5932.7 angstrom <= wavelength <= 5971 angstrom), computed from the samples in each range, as 40.0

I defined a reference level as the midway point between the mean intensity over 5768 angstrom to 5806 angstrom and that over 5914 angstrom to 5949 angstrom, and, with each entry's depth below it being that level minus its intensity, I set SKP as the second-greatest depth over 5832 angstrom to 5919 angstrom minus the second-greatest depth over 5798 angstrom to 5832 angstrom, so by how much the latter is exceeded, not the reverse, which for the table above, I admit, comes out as 9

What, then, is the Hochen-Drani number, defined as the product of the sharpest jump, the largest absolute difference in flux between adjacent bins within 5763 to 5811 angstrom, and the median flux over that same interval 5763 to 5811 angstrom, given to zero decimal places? 194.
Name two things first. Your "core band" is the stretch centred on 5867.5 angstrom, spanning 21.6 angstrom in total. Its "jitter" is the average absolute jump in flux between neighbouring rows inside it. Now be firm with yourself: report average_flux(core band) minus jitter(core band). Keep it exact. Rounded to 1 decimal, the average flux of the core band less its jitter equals 38.4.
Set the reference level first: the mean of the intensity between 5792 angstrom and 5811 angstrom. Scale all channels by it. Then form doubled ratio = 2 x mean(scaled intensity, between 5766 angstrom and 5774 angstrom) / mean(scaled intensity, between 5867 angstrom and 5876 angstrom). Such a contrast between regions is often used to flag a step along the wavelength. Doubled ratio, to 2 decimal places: 1.99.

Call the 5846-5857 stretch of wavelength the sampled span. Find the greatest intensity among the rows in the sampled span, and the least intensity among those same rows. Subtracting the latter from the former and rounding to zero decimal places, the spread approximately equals 5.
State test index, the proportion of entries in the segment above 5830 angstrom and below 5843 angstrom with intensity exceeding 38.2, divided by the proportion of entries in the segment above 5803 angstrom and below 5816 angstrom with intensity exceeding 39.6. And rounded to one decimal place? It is 2.5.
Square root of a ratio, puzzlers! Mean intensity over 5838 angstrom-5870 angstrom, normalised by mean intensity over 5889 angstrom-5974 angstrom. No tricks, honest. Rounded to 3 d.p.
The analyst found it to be 1.036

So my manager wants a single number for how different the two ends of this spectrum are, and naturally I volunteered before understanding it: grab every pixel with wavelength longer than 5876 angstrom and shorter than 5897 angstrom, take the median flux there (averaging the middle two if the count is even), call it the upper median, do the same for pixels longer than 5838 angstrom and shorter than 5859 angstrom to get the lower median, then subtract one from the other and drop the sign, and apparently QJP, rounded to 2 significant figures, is 6.1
